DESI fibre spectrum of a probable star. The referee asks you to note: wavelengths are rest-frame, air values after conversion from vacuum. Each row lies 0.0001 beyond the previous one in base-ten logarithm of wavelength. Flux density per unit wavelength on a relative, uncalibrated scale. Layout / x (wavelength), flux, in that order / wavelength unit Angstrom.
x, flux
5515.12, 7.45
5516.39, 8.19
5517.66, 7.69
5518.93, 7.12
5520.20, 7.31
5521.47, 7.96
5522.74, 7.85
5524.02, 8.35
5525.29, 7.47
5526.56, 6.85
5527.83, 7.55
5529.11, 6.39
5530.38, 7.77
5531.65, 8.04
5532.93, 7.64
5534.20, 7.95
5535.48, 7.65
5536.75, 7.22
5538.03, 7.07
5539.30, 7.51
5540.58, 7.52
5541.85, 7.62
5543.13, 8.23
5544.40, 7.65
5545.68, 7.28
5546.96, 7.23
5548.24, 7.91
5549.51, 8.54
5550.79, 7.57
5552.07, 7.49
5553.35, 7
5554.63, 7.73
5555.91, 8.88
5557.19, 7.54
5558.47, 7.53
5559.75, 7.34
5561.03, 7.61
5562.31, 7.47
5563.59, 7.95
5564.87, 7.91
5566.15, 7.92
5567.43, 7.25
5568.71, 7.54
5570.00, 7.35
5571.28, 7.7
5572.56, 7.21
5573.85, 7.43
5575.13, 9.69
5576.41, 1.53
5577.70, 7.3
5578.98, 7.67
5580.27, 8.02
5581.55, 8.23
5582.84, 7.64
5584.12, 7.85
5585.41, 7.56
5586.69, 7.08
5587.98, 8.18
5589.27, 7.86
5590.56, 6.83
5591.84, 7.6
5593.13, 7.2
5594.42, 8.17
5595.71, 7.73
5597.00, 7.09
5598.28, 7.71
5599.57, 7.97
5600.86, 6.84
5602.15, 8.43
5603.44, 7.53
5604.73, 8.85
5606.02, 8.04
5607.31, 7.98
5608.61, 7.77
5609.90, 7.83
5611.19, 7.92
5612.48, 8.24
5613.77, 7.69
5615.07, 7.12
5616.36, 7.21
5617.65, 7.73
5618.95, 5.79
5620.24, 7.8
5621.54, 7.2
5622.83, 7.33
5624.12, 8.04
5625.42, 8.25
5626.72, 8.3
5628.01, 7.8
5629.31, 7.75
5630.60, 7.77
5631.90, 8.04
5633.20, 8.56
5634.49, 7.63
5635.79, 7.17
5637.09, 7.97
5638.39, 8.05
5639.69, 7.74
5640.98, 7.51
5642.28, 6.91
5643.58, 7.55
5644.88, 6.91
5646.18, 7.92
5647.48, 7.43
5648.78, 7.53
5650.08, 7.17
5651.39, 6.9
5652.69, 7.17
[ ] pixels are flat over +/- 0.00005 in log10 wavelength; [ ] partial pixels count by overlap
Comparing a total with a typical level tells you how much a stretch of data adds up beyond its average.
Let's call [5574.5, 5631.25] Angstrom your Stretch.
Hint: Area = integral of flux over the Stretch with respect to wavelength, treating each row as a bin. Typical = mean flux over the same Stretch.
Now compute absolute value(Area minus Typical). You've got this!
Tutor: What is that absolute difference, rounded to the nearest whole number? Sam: 423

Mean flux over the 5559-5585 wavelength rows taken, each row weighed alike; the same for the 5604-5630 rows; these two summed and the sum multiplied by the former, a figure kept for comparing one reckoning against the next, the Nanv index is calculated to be 113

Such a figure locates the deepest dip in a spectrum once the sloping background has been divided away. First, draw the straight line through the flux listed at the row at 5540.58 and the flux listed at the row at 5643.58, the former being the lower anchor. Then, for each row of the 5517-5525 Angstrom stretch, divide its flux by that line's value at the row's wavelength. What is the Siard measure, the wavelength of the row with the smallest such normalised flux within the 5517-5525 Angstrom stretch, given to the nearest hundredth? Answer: 5518.93 Angstrom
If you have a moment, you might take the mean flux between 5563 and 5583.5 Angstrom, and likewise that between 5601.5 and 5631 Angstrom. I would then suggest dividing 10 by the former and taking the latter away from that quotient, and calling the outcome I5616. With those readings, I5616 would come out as -6.40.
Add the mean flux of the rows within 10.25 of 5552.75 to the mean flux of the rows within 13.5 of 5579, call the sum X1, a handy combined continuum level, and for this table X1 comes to 15.1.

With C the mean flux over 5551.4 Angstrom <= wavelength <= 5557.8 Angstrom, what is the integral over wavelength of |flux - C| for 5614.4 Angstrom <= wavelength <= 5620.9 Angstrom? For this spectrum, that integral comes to 4.1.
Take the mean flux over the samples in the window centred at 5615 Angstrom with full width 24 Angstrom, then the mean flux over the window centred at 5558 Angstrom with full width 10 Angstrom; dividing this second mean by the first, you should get 0.99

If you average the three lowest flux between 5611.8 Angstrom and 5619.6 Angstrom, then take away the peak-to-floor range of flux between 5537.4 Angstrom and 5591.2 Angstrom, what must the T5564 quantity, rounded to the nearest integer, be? -1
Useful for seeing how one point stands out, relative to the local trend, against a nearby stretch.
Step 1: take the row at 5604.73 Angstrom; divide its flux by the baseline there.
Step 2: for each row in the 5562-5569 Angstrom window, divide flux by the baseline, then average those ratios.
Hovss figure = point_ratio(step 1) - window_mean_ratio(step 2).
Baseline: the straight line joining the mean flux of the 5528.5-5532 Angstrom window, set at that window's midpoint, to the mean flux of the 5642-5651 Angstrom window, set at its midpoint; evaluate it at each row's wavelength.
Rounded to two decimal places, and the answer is 0.16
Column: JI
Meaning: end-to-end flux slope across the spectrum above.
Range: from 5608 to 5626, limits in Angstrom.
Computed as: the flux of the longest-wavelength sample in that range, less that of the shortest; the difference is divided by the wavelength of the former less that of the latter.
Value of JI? 0.029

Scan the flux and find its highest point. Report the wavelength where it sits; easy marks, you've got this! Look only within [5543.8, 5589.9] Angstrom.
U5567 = 5575.13 Angstrom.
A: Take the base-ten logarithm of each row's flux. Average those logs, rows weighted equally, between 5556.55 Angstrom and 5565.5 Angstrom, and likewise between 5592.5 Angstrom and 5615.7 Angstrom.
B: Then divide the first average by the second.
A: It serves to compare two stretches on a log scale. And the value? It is 0.99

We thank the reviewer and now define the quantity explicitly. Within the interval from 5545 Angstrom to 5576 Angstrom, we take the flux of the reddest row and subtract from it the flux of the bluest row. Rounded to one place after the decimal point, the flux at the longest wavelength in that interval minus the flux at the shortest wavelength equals 2.4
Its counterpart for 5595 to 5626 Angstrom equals 0.5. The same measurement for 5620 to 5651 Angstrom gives -0.6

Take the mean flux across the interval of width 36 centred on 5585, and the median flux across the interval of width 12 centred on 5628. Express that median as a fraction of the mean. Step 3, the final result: 1.079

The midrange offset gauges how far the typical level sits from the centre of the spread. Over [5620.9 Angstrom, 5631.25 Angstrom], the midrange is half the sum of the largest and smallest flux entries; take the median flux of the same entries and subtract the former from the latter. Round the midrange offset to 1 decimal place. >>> 0.0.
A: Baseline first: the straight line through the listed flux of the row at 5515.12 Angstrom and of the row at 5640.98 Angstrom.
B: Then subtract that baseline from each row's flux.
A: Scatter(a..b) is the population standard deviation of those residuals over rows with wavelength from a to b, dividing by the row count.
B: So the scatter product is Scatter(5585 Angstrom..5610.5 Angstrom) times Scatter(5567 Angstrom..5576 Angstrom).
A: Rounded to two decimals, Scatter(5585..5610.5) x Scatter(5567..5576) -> 0.41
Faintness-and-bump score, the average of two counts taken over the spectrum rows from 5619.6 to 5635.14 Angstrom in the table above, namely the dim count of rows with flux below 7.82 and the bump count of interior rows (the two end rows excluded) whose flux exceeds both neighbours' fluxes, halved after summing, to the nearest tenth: 4.5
